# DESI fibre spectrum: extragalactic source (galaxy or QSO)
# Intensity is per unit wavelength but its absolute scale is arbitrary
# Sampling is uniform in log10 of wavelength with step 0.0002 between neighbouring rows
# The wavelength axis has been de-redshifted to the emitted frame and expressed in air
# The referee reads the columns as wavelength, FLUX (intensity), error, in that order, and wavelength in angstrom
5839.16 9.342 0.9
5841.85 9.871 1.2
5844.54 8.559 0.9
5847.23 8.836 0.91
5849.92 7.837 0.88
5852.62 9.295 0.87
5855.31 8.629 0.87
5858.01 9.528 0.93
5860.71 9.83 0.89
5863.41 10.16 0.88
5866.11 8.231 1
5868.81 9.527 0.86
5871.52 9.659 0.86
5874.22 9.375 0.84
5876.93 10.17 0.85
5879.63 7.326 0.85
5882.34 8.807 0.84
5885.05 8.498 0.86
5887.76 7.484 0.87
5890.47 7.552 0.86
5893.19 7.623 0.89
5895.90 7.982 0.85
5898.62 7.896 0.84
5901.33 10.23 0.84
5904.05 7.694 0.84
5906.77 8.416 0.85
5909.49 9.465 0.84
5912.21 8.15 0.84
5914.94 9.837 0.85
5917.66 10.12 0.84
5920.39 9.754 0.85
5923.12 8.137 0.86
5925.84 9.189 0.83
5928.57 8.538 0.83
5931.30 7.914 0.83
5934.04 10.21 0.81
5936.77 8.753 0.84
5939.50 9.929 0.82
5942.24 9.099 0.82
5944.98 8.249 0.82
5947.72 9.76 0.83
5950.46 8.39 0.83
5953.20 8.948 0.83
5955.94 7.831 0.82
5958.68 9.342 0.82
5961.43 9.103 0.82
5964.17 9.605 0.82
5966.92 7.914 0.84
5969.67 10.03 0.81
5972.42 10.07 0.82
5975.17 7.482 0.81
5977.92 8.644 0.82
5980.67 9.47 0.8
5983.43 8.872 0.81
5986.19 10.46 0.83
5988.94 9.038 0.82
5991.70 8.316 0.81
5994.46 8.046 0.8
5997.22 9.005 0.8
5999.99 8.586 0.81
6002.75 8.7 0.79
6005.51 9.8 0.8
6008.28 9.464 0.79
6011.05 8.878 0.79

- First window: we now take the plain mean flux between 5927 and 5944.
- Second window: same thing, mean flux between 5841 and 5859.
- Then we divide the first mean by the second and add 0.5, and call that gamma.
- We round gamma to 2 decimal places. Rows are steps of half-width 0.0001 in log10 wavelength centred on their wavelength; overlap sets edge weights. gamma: 1.52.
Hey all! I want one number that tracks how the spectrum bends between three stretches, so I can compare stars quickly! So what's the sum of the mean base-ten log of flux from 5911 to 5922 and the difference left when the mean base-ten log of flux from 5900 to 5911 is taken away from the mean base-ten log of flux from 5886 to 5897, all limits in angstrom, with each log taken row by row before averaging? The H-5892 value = 0.91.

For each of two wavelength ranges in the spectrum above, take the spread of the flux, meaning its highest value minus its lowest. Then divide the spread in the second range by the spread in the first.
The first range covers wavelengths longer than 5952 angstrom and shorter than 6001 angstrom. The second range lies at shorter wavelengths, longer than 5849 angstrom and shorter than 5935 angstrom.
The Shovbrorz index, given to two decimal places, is 0.98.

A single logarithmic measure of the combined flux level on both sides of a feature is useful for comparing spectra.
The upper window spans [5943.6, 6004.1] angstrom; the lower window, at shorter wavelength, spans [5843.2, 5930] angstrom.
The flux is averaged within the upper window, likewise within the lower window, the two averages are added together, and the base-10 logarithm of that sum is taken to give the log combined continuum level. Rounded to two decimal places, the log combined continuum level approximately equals 1.25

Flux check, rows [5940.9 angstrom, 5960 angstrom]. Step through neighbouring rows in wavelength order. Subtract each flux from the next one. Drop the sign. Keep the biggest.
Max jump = 1.51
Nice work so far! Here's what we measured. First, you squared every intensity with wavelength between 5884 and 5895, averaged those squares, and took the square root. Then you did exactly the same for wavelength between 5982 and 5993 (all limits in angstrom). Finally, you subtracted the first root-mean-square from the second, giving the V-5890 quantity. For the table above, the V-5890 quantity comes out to 1.4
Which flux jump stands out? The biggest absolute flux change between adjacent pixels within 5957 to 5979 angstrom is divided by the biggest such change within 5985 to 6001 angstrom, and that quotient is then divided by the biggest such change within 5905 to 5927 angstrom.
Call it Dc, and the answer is 1.1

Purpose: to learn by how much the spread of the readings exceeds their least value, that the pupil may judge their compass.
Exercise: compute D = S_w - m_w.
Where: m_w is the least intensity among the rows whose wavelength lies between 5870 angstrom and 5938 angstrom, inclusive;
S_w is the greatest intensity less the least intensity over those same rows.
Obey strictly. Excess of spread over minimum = -4.4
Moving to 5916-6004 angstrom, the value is -4.5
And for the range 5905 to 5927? -6.2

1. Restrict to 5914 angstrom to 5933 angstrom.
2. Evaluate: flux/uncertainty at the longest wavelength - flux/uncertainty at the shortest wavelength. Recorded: -2.0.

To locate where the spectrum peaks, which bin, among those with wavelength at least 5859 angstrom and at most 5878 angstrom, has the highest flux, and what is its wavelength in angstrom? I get 5876.93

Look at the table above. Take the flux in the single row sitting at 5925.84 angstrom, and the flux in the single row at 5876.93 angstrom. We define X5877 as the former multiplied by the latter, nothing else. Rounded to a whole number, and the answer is 93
